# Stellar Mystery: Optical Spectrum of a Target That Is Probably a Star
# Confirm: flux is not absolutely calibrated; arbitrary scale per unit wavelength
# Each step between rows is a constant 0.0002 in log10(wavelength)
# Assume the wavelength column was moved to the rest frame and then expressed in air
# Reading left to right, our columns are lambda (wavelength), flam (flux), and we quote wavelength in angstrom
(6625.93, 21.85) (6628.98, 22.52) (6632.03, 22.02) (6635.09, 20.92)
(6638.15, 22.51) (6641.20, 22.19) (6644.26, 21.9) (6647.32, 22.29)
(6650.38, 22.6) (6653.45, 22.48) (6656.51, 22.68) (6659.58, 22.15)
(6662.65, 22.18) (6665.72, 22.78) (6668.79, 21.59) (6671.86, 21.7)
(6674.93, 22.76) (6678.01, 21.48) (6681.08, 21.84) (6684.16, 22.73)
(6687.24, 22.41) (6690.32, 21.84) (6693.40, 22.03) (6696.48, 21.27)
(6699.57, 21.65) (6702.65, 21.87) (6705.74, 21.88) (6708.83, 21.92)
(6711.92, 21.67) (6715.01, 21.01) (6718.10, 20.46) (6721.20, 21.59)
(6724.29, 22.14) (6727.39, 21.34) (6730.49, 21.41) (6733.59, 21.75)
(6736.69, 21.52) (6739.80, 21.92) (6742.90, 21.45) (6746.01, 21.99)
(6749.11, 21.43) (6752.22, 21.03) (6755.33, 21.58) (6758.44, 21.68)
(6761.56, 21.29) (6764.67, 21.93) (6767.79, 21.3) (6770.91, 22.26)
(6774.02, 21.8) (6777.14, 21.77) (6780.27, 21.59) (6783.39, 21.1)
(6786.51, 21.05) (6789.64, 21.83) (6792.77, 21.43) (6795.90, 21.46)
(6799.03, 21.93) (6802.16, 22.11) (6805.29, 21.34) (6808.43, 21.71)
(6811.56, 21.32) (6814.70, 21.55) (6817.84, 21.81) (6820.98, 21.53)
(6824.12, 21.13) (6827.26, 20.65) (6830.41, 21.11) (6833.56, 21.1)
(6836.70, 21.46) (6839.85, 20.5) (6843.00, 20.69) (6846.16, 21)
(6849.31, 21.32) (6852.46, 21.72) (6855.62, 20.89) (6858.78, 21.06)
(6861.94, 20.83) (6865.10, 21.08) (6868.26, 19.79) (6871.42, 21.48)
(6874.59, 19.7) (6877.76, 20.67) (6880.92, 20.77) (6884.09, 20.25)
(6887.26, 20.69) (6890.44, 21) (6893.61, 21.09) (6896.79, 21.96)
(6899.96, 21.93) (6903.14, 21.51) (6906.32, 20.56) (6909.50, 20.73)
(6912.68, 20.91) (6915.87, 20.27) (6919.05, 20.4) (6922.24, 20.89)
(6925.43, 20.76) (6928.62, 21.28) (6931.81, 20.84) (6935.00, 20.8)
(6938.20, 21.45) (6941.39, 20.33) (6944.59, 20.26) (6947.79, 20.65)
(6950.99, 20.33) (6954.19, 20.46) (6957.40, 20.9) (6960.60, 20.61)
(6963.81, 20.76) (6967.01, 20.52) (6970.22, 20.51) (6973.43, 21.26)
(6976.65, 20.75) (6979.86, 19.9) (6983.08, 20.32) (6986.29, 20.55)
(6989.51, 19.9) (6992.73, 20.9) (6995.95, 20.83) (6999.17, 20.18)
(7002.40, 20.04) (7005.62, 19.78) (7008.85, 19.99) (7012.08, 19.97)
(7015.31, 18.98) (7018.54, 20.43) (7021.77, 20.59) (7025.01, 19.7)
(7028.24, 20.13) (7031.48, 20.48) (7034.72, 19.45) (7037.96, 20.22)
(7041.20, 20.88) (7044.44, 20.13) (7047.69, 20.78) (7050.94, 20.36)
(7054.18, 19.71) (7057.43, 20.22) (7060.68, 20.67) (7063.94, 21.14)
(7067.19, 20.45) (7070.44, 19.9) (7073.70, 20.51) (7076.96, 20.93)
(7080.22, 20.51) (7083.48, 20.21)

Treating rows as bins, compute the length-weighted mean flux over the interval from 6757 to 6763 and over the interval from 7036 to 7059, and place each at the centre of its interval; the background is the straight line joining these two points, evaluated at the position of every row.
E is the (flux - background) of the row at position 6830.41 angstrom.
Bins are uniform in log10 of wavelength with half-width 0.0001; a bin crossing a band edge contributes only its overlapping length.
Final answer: -0.07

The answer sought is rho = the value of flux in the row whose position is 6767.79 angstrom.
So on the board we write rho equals 21.3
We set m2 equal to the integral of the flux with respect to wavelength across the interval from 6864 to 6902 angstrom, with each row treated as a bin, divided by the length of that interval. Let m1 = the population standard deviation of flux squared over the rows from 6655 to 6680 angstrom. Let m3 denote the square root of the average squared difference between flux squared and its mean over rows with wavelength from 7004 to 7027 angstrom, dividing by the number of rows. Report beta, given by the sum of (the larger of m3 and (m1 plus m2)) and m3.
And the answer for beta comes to 62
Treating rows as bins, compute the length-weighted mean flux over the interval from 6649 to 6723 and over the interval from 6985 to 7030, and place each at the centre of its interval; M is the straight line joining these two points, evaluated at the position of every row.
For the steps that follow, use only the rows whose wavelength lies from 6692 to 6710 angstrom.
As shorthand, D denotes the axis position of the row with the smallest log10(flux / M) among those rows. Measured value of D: 6696.48 angstrom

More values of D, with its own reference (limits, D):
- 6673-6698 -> 6696.48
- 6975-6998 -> 6979.86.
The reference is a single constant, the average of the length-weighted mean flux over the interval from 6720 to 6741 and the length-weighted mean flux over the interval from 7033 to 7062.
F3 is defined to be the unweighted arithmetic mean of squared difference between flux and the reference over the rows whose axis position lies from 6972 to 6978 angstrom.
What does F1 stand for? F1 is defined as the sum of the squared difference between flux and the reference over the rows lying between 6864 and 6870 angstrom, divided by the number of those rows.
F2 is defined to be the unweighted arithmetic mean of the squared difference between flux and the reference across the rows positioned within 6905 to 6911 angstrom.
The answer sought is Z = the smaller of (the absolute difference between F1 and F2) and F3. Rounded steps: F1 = 0.7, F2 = 0.11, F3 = 0.07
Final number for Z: 0.07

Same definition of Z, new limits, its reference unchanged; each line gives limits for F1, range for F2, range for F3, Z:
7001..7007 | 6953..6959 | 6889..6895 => 0.01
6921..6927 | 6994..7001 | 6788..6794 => 0.29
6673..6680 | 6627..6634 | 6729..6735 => 0.02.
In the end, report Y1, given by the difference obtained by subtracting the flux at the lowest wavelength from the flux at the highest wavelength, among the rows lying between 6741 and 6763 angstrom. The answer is -0.16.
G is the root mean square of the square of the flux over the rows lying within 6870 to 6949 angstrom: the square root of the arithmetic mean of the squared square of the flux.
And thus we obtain 435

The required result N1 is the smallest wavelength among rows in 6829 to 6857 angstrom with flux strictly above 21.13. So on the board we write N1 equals 6836.70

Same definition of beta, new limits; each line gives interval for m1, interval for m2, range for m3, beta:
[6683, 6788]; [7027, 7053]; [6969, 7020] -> 61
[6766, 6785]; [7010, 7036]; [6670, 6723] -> 60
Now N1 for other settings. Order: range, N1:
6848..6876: 6849.31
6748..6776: 6749.11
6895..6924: 6896.79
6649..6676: 6650.38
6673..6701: 6674.93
